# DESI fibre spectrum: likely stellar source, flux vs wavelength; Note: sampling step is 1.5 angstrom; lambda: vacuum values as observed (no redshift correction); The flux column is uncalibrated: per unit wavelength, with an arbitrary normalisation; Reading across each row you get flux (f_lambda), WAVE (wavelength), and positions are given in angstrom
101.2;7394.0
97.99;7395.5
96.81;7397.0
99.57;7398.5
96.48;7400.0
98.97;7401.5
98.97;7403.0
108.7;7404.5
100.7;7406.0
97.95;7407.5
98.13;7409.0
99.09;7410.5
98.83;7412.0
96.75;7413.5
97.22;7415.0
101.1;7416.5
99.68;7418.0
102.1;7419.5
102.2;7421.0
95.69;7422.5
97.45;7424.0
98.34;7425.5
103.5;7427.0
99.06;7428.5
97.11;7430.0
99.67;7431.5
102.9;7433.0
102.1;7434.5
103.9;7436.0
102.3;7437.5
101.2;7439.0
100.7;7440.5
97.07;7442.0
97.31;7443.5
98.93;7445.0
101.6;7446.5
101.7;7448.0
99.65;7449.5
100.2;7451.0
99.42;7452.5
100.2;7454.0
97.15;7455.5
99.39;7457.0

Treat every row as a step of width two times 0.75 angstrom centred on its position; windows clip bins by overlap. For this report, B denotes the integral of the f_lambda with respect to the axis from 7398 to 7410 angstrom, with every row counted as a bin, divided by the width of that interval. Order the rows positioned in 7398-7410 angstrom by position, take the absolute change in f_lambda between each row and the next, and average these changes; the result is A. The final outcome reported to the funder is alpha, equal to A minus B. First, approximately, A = 3.7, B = 100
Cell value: -96.2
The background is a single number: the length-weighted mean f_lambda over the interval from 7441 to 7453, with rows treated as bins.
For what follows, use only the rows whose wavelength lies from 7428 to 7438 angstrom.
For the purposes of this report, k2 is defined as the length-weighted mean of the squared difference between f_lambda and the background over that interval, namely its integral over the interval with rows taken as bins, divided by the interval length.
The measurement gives 7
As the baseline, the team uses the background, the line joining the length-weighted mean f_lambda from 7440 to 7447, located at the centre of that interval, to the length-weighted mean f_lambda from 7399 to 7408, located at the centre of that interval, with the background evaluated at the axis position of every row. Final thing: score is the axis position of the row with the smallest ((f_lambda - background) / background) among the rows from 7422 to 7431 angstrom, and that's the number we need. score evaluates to 7422.5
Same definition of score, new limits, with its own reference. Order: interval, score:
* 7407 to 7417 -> 7413.5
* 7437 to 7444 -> 7442.0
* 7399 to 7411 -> 7400.0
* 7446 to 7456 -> 7455.5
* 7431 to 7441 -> 7431.5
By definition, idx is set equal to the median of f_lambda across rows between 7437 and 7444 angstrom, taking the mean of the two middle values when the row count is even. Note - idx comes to 101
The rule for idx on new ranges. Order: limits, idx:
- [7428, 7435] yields 100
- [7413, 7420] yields 100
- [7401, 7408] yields 99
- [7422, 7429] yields 98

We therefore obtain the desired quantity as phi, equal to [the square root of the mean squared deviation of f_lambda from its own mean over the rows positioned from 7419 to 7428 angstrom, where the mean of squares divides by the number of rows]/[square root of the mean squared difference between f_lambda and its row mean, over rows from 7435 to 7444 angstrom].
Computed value 1.2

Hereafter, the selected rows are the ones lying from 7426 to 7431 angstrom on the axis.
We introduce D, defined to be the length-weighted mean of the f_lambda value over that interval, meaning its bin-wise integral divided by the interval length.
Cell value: 100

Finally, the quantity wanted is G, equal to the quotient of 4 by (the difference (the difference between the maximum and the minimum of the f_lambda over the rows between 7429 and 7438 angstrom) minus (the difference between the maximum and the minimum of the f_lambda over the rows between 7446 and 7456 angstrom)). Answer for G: 2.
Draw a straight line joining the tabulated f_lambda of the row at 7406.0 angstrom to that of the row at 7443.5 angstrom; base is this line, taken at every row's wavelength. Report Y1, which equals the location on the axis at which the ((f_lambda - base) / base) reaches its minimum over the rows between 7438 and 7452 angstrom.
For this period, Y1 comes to 7442.0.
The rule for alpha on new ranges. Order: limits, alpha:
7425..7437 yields -98.1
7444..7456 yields -98.4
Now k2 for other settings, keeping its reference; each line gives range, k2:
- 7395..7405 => 13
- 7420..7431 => 7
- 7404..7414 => 12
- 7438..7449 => 4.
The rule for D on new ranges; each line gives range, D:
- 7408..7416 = 98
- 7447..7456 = 100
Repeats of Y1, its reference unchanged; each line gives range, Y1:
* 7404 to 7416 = 7413.5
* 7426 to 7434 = 7430.0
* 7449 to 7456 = 7455.5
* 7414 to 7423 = 7422.5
